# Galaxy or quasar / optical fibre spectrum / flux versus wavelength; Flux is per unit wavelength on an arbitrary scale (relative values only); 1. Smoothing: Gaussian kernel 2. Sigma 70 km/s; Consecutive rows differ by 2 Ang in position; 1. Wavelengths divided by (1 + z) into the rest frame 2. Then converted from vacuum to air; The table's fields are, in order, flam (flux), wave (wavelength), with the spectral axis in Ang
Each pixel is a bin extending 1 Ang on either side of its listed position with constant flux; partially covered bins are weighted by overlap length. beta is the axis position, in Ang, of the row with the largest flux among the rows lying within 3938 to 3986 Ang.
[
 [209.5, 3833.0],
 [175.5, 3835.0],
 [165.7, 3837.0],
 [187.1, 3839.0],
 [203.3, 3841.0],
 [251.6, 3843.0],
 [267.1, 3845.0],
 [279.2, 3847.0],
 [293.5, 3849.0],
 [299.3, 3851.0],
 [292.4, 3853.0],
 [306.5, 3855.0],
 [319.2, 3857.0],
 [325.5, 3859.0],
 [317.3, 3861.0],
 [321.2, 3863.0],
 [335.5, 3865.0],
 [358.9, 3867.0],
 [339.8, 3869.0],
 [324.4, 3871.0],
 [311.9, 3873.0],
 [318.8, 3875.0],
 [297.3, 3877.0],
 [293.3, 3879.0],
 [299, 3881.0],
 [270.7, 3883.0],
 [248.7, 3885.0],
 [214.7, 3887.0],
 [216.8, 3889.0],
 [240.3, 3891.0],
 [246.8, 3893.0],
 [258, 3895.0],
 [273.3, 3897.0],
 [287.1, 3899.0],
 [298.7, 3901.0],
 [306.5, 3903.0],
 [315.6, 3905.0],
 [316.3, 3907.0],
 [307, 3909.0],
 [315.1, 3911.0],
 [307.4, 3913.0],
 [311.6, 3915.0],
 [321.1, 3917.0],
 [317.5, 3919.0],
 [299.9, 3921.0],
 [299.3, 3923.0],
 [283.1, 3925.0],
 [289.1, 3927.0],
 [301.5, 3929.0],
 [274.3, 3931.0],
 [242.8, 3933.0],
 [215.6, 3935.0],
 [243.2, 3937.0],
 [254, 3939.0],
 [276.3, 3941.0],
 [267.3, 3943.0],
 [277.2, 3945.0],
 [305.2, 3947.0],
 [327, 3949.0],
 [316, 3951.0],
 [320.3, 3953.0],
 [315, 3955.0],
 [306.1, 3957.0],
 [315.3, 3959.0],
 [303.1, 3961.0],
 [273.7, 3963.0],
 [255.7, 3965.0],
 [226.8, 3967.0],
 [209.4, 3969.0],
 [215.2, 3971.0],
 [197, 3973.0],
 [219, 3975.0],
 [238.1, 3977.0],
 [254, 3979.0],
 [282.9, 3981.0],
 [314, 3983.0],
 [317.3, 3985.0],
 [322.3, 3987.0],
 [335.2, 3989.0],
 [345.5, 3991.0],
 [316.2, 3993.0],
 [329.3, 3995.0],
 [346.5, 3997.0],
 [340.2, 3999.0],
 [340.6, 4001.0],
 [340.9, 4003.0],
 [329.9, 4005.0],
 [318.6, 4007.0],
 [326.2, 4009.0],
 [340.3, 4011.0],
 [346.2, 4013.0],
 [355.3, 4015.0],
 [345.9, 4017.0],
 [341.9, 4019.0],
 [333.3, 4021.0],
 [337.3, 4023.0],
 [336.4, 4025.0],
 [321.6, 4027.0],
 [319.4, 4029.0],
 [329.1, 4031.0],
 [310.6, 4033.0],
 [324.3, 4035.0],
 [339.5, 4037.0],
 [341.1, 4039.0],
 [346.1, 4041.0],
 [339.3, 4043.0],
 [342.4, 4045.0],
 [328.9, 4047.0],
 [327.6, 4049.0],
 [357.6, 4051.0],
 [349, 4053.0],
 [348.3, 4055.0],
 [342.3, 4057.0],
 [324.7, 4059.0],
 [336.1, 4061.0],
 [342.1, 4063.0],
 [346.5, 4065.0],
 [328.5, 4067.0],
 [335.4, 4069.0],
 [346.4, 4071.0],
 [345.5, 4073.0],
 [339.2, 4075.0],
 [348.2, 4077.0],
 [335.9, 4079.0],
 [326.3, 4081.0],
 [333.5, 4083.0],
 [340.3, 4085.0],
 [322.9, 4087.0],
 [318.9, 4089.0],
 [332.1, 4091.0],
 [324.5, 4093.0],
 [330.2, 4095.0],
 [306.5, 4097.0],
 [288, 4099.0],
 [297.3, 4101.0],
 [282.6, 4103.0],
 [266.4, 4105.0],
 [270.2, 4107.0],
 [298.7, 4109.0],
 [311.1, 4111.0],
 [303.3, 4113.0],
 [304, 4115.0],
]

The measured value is 3949.0 Ang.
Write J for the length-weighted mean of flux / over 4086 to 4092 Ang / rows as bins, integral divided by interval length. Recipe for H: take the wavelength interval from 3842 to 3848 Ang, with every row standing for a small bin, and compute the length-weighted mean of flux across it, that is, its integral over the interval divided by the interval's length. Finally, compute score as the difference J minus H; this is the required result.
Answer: 59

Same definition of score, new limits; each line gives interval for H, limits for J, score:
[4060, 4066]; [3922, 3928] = -51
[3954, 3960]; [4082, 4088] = 20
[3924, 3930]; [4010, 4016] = 56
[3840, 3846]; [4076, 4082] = 96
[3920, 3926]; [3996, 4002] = 48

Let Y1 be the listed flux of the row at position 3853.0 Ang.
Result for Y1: 292.4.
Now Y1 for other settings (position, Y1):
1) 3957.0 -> 306.1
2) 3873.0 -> 311.9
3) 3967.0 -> 226.8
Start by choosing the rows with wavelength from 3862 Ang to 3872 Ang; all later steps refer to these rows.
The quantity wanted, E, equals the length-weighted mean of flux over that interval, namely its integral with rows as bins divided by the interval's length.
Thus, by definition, 336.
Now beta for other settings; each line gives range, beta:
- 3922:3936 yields 3929.0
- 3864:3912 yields 3867.0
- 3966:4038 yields 4015.0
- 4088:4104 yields 4091.0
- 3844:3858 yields 3857.0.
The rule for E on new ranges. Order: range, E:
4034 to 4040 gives 335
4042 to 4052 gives 339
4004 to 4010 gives 325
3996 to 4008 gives 336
